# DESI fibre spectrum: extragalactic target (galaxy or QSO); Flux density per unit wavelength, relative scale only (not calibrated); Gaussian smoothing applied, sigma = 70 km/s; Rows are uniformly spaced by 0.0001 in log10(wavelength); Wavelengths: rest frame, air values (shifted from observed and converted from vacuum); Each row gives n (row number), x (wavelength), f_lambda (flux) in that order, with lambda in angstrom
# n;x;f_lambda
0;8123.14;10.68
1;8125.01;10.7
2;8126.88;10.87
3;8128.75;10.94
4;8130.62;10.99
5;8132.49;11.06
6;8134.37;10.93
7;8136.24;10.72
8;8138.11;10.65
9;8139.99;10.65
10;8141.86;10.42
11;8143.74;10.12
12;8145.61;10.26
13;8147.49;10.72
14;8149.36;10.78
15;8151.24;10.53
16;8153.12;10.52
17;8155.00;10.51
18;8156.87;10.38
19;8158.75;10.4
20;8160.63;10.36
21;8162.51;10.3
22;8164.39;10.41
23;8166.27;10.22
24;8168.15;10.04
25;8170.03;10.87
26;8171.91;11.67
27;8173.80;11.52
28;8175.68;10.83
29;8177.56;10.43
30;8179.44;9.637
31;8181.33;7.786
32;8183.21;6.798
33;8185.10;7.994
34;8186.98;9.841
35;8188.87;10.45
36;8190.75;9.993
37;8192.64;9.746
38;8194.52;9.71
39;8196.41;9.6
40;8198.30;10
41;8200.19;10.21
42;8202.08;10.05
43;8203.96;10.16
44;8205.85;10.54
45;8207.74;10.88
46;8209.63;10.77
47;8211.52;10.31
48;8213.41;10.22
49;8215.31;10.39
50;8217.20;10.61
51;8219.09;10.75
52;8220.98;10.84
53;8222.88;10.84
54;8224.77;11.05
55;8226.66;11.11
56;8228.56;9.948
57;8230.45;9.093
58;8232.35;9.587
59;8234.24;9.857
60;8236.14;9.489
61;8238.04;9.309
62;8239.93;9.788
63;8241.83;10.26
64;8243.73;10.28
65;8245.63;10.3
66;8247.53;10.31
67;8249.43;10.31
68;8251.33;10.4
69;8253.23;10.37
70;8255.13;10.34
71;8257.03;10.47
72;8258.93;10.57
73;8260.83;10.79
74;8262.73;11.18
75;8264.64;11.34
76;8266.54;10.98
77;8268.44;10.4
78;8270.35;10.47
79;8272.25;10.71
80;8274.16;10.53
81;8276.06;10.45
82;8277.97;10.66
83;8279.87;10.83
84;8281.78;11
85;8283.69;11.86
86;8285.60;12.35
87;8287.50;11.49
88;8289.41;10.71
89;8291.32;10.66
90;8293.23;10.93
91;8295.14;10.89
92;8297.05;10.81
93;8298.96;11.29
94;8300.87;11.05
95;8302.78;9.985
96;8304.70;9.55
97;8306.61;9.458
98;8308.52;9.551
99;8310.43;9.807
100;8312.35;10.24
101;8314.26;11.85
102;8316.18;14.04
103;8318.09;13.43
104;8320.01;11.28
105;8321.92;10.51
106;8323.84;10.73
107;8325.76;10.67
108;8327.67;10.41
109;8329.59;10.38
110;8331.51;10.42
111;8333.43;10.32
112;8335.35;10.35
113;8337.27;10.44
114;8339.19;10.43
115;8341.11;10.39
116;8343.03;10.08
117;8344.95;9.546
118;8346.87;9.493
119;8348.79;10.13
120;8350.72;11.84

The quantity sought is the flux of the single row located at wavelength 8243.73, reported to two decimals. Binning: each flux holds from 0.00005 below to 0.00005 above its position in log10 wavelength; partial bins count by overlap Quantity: 10.28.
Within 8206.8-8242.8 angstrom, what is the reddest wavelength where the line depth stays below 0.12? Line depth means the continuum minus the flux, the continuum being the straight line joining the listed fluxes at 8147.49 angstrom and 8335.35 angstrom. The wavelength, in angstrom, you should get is 8226.66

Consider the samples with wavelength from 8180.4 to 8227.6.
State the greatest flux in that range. 11.11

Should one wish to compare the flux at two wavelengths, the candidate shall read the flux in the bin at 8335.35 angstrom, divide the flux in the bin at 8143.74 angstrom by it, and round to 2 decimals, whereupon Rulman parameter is 0.98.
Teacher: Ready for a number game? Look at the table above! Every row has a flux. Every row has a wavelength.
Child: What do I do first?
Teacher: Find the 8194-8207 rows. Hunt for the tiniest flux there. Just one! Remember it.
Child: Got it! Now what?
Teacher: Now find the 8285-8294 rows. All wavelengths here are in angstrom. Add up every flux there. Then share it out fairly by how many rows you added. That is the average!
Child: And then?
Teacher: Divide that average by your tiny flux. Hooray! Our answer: 1.17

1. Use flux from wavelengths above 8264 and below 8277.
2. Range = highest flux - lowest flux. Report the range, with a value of 0.94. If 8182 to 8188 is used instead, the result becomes 3.04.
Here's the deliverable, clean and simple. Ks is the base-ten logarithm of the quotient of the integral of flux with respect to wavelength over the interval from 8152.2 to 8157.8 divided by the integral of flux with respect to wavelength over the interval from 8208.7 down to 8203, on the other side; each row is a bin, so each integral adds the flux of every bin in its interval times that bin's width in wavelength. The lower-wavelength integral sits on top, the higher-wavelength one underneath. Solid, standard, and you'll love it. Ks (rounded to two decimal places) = -0.01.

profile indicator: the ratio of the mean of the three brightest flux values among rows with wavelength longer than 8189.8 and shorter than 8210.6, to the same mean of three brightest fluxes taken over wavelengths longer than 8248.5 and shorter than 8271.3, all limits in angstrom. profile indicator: 0.961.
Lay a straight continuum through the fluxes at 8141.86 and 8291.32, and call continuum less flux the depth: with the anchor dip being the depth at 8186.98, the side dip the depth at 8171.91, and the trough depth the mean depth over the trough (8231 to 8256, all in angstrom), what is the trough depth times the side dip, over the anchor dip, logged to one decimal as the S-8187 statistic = -1.0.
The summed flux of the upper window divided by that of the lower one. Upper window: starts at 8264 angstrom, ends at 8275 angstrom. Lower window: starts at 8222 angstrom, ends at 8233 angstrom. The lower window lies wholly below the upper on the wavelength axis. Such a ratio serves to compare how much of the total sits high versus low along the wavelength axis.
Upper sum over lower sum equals 1.05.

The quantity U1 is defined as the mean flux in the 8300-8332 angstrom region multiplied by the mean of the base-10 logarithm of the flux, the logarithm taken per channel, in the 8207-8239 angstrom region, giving 10.9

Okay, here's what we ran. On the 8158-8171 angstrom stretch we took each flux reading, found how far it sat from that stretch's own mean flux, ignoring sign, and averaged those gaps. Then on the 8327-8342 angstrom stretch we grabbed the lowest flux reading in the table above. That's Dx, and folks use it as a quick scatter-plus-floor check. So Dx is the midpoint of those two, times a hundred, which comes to 524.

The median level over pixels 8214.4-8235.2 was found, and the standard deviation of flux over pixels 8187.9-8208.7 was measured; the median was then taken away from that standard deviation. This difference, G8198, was -10.2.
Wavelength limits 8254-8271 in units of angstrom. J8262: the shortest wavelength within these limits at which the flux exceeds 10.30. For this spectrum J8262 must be 8255.13 angstrom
